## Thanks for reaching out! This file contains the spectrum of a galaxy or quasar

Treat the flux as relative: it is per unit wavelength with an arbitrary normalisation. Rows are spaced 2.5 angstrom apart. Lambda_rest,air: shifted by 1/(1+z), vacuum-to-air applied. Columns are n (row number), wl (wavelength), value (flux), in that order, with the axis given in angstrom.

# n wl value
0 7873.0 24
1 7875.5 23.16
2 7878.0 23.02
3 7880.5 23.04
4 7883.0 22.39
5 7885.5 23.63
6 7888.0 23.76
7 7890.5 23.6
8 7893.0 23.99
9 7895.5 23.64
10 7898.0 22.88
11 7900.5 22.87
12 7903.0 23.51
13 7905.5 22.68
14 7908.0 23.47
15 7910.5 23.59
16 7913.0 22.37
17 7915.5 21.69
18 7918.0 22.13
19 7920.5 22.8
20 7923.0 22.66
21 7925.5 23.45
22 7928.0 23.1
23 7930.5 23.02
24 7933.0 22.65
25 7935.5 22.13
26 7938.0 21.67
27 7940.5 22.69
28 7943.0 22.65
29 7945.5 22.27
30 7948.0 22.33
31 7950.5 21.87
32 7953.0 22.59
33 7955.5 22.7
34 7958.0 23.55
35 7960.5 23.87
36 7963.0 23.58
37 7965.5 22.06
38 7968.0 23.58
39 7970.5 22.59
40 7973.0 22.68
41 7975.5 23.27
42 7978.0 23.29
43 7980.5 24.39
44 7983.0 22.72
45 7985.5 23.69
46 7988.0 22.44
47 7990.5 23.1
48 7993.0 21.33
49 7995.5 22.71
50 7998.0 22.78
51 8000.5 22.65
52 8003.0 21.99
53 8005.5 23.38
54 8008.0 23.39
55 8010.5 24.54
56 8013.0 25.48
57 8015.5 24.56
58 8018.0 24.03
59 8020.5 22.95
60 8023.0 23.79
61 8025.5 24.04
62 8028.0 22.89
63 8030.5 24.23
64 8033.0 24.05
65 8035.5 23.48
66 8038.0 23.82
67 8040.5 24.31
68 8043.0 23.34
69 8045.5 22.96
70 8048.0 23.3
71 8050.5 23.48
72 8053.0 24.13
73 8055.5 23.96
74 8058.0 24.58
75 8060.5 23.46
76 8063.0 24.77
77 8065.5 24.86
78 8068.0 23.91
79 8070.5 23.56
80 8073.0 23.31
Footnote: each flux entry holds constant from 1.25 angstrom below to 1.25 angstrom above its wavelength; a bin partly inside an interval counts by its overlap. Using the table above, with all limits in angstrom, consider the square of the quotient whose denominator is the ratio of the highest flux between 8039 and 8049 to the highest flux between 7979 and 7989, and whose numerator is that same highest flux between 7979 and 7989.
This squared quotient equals 599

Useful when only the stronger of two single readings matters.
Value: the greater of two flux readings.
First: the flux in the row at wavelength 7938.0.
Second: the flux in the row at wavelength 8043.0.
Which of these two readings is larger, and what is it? 23.3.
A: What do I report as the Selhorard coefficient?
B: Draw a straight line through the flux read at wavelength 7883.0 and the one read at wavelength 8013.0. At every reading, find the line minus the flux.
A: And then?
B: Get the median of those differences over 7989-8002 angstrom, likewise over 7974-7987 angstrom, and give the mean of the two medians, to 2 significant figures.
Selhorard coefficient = 1.8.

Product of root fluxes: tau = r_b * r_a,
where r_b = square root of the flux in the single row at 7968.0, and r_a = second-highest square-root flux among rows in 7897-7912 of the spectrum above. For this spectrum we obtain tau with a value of 23.5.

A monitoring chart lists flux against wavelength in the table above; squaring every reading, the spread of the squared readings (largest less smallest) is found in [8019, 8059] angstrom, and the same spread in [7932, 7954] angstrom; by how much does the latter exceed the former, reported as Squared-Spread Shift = -35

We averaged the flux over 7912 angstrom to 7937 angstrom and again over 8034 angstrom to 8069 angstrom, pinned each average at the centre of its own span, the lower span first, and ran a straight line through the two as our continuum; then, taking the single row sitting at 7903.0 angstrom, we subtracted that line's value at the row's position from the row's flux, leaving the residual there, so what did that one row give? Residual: 1.1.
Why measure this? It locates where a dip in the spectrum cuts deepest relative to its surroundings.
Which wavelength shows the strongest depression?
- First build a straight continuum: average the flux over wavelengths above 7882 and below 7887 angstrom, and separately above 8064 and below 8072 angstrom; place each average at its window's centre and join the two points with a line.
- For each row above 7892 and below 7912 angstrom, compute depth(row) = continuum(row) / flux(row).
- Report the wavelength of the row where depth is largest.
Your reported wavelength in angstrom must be 7905.5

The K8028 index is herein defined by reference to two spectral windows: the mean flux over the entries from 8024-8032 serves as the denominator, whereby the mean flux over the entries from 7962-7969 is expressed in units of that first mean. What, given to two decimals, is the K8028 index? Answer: 0.97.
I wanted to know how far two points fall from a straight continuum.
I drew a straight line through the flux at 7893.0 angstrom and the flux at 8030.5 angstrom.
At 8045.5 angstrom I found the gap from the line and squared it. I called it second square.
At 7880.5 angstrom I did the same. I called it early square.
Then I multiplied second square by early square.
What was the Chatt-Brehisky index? 1.4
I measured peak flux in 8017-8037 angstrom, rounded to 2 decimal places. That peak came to 24.23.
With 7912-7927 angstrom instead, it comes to 23.45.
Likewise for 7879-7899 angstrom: 23.99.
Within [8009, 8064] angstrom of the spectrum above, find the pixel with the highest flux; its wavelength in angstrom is 8013.0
